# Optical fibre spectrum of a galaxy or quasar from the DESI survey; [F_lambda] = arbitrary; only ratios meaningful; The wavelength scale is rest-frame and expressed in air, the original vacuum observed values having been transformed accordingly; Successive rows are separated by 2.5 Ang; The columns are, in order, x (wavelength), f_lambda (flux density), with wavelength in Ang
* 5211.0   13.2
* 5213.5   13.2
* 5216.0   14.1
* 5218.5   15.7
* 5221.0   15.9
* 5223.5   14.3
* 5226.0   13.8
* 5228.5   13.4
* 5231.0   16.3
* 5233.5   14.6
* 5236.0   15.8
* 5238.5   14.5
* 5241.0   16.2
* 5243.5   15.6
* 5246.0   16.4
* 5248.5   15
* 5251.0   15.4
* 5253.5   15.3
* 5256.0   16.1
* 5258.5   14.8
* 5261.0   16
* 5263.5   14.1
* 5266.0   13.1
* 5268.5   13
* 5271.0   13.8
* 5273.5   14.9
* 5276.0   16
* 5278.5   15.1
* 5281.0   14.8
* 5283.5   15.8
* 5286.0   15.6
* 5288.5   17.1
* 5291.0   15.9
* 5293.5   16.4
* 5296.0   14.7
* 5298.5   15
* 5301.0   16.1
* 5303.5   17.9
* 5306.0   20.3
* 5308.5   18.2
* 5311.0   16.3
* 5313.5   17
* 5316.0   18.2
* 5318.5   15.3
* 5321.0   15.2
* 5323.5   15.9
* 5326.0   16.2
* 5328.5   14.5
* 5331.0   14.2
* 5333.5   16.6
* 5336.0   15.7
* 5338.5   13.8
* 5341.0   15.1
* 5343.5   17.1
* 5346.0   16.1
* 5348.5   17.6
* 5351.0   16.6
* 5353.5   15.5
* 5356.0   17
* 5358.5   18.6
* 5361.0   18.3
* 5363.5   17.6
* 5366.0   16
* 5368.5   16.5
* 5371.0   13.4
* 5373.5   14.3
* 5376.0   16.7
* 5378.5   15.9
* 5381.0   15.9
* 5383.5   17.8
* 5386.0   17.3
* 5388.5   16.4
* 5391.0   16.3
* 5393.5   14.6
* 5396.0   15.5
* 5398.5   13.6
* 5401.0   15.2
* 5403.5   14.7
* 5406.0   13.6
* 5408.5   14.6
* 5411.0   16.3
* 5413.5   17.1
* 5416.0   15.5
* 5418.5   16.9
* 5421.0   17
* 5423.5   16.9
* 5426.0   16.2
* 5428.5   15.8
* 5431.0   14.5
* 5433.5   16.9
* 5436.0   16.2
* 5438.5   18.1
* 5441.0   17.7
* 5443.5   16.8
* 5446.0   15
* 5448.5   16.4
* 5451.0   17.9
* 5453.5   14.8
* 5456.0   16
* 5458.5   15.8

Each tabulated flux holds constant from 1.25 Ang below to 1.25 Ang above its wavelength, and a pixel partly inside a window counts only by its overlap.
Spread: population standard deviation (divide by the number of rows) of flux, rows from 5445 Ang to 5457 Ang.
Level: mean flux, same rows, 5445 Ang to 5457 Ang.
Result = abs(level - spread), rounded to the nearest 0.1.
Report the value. 14.9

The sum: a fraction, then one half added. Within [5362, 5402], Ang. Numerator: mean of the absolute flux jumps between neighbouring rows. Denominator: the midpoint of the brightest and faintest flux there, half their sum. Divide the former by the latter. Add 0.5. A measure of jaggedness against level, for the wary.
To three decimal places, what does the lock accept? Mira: 0.580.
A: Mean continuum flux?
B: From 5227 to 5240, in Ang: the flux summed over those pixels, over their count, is 14.9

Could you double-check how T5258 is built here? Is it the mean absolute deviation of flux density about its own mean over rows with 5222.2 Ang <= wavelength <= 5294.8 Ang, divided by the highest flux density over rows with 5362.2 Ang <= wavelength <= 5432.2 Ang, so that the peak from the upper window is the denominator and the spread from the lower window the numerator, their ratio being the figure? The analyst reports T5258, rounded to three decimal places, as 0.050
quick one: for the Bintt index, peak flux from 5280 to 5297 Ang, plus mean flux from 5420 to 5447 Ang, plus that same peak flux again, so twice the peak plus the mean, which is 51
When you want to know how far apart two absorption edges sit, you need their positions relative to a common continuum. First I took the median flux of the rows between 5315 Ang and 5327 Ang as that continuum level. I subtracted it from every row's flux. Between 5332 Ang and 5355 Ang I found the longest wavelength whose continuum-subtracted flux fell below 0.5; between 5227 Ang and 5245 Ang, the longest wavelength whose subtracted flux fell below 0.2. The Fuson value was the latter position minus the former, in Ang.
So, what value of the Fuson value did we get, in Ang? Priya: -110.0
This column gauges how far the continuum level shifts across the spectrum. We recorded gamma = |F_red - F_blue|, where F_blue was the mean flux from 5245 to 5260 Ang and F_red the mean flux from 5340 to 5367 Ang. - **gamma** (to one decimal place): 1.4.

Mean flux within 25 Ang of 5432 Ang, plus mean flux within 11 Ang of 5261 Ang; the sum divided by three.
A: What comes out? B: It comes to 10.3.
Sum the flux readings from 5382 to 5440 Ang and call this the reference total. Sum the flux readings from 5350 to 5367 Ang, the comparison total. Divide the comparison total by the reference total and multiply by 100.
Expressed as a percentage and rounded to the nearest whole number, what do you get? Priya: 33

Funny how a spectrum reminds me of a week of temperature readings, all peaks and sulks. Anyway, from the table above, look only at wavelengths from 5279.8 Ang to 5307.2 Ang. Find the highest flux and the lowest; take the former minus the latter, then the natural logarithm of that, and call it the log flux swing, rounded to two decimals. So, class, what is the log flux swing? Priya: 1.72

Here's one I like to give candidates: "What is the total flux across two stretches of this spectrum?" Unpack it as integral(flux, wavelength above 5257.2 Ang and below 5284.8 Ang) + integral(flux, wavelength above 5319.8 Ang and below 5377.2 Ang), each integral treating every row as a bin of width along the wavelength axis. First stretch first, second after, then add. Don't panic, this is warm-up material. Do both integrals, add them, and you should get 1325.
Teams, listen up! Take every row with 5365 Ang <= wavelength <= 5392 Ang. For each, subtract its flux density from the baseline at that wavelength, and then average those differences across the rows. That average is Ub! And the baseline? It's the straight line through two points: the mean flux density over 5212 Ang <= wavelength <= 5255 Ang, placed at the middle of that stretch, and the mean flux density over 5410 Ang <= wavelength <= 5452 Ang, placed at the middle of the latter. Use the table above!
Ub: 0.1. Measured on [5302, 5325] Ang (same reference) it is -1.5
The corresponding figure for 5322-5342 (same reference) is 0.5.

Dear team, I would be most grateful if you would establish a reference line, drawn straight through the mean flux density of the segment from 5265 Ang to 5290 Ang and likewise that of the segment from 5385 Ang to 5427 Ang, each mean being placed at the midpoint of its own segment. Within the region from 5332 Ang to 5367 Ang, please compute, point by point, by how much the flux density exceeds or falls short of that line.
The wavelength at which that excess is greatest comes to 5358.5 Ang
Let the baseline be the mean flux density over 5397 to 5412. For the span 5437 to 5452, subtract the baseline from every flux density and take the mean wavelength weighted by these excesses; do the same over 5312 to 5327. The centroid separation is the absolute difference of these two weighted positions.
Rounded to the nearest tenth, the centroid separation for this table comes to 125.8 Ang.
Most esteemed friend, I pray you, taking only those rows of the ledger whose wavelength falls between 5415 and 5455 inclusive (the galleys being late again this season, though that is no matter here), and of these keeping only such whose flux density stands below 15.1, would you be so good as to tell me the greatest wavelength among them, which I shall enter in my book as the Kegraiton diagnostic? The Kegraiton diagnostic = 5453.5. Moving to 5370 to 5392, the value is 5373.5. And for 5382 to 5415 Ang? 5408.5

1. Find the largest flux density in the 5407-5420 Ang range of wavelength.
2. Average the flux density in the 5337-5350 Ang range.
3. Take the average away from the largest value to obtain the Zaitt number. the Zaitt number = 1.2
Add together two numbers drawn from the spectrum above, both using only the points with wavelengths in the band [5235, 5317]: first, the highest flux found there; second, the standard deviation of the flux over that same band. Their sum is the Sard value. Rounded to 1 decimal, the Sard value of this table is 21.8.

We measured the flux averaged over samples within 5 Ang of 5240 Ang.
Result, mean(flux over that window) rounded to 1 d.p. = 15.5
